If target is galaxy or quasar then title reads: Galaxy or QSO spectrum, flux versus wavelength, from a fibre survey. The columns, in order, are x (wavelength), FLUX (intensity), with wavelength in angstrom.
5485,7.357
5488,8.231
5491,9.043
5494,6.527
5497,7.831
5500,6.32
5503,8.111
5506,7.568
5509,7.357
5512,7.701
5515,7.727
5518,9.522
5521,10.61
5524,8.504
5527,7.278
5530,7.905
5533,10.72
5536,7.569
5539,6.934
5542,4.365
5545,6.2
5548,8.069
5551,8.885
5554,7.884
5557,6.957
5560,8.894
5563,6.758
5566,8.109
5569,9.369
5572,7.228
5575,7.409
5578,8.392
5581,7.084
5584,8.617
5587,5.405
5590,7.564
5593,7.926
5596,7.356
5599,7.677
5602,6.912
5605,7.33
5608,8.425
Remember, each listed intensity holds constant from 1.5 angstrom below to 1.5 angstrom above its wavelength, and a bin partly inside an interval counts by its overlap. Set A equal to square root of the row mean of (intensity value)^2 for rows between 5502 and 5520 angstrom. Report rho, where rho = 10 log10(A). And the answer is 9.05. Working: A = 8.0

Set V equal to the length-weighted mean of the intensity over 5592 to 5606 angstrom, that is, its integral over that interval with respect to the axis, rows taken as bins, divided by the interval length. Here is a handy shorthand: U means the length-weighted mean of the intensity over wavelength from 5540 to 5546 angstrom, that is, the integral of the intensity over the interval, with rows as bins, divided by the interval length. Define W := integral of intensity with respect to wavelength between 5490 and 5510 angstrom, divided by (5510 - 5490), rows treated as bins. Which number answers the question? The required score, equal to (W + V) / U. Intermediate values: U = 5.34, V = 7.4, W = 7.5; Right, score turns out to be 2.79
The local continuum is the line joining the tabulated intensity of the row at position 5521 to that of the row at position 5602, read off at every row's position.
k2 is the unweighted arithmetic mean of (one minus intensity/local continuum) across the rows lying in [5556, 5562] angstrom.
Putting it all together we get 0.11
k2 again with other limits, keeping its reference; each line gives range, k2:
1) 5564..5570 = -0.03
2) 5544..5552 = 0.18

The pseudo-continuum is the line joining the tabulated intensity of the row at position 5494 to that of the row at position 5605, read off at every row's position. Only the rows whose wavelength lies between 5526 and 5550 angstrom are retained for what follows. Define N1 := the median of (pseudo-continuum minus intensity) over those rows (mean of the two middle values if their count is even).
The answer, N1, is -0.63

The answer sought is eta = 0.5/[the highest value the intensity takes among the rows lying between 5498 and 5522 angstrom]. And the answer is 0.047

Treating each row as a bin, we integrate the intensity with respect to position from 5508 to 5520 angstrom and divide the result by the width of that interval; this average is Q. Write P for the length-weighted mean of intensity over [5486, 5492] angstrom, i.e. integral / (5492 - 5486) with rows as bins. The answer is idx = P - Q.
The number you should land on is 0.3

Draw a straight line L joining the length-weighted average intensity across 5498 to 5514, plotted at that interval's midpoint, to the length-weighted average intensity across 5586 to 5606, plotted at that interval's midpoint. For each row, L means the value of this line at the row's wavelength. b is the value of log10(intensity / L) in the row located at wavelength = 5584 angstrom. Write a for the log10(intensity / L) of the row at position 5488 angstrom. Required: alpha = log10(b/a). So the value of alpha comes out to 0.26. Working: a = 0.042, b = 0.08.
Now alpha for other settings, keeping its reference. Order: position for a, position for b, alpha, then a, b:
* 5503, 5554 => -0.06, 0.037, 0.03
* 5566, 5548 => -0.05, 0.047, 0.04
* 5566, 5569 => 0.37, 0.047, 0.11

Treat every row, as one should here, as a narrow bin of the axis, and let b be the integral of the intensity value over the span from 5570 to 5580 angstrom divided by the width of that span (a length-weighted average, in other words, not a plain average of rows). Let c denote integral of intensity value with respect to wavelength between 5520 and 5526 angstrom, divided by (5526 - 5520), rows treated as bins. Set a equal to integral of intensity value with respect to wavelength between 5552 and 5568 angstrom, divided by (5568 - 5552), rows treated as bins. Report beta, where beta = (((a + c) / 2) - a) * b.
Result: 5.7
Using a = 7.81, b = 7.73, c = 9.28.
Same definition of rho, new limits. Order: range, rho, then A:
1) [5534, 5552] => 8.54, 7.2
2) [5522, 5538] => 9.29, 8.5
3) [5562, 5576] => 8.94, 7.8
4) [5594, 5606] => 8.65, 7.3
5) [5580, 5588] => 8.55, 7.2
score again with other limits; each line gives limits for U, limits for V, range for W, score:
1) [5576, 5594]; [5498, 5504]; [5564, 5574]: 2.05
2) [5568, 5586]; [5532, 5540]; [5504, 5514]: 2.02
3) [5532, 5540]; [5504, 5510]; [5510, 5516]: 1.82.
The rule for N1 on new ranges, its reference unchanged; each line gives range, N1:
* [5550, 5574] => -0.99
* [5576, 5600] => -0.37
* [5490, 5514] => -1.00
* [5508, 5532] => -1.08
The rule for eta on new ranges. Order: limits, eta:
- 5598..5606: 0.065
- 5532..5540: 0.047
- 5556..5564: 0.056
